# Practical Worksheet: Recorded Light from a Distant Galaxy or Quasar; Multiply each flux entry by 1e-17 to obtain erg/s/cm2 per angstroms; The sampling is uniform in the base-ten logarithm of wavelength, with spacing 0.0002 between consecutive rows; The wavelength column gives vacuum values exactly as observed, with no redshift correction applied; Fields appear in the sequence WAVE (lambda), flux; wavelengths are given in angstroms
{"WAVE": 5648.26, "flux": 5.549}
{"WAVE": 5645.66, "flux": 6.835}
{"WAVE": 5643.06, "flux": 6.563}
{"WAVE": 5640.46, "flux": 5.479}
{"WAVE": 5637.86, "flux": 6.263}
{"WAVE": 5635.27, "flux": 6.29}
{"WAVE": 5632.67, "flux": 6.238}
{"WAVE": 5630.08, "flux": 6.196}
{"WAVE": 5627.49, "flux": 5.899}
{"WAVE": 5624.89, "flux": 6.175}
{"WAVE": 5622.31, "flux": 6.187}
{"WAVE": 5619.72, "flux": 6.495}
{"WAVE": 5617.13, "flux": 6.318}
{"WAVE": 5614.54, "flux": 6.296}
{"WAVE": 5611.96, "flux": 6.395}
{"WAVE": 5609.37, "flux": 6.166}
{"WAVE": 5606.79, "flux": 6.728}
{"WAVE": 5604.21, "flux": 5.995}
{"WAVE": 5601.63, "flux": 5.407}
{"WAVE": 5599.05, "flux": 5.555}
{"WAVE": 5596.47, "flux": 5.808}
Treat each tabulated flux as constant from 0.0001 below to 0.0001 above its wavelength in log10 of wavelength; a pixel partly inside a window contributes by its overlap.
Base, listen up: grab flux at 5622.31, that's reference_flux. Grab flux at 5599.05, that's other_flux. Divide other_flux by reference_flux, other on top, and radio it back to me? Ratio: 0.90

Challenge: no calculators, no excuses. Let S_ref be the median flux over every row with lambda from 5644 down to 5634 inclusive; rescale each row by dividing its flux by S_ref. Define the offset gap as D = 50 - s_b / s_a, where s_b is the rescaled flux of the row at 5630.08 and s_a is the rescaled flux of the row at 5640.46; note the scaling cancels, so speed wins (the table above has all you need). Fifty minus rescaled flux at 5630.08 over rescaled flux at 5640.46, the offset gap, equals 48.9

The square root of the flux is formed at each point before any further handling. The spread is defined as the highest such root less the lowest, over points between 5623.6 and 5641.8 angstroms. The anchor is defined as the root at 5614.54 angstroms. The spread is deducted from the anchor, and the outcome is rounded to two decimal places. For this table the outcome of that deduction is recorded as 2.34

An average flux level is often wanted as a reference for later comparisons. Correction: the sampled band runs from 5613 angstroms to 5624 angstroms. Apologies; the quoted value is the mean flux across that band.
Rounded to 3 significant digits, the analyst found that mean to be 6.32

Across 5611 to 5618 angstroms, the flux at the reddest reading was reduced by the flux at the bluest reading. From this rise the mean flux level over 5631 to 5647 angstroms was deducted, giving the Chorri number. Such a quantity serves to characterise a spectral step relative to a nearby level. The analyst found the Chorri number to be -6.35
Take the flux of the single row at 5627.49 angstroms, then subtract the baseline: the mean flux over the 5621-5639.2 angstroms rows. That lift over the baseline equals -0.3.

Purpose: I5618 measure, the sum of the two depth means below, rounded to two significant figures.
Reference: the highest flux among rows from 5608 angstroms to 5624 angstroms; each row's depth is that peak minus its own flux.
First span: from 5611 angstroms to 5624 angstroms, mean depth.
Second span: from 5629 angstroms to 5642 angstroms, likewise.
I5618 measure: 0.56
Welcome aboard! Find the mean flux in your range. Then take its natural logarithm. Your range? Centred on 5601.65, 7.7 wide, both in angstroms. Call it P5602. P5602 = 1.73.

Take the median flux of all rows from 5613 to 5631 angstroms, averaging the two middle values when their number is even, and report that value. 6.20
